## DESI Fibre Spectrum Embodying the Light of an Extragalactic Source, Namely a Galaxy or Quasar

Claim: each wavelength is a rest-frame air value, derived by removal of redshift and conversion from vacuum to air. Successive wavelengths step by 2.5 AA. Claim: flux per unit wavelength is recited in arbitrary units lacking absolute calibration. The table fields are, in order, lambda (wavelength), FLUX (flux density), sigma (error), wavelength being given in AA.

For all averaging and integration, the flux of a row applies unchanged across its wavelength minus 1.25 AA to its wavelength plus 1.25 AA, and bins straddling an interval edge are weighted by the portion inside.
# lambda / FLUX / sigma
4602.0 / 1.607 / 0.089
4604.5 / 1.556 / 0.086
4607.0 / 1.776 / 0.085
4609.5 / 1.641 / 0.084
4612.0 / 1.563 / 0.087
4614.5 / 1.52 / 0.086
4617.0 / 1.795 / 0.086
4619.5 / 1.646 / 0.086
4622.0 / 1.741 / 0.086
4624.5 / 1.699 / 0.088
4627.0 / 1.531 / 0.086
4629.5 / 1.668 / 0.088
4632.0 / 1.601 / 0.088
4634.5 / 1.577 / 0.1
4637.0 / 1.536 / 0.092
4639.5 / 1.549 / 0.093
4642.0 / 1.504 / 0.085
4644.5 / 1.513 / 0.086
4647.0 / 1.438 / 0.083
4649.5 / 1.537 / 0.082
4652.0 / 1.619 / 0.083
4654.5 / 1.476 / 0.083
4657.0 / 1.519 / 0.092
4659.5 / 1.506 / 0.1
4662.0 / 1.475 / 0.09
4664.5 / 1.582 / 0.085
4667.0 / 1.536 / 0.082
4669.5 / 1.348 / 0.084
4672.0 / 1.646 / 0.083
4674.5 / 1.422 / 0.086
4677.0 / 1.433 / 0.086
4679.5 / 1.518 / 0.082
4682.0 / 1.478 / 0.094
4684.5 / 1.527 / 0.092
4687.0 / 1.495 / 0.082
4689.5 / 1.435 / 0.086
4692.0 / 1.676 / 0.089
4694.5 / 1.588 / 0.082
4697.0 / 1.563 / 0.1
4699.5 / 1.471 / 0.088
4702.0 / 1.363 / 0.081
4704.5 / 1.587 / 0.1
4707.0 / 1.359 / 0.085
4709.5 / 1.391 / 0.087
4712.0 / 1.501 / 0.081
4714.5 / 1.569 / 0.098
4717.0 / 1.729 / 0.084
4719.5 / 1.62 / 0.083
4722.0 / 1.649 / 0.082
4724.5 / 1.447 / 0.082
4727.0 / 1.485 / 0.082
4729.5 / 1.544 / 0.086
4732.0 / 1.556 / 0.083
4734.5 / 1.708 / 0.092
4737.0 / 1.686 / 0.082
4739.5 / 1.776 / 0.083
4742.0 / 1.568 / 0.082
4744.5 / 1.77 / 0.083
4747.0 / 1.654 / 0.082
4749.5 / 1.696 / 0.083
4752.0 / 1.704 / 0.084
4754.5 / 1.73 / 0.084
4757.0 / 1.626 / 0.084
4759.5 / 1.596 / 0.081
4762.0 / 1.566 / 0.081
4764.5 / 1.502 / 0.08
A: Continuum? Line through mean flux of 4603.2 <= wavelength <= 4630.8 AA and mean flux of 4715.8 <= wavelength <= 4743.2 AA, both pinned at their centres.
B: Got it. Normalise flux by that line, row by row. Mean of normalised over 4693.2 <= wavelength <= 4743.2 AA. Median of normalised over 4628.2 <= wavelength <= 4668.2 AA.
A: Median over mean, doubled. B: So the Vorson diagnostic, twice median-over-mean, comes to 1.95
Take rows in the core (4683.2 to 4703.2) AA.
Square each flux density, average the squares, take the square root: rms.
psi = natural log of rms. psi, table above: 0.42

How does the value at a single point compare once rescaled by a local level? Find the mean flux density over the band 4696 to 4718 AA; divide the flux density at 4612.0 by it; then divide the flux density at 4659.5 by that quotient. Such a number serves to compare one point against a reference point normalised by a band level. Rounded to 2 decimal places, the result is 1.45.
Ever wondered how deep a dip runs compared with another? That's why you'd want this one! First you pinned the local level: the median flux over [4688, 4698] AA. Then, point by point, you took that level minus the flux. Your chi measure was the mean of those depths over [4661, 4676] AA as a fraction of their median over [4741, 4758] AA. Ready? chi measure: -0.6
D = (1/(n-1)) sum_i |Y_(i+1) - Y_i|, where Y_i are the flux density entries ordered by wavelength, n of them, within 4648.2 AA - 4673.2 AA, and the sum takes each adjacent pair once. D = 0.11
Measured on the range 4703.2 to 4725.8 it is 0.12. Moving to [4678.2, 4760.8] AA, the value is 0.09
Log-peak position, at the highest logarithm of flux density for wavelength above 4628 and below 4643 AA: 4629.5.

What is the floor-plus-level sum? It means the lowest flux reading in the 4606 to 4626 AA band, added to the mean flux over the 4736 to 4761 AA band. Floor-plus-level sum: 3.20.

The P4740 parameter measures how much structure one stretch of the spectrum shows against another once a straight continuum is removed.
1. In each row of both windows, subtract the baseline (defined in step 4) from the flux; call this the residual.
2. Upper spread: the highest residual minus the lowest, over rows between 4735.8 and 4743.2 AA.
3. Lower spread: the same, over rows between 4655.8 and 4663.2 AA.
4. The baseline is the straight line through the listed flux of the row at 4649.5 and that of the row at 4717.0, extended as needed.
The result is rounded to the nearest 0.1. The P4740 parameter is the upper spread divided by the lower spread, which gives 3.7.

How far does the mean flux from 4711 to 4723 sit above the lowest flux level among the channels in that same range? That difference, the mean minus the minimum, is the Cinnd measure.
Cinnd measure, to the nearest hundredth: 0.11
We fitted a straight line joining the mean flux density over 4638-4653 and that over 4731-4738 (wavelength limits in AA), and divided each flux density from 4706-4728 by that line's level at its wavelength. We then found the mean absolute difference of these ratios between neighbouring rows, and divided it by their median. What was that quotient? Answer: 0.06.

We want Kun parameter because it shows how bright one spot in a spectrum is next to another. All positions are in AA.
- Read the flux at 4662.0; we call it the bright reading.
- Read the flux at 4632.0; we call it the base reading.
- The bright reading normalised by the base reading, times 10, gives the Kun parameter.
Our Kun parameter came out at 9.2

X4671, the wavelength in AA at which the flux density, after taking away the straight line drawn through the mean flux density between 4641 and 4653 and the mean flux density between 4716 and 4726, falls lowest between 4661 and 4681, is 4669.5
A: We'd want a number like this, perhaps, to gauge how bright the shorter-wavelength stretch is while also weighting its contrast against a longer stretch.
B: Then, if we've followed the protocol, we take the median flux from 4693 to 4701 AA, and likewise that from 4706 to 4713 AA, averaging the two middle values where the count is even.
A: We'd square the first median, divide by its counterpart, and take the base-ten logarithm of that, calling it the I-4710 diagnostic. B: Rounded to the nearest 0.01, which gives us 0.24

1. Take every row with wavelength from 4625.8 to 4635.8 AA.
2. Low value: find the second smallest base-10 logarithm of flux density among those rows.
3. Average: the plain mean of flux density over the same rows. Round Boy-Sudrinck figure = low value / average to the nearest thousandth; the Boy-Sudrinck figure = 0.124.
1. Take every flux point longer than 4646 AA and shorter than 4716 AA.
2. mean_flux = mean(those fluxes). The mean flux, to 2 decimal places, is 1.50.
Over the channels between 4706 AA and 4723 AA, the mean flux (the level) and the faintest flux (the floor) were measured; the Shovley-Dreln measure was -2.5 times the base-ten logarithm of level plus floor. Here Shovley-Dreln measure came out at -1.16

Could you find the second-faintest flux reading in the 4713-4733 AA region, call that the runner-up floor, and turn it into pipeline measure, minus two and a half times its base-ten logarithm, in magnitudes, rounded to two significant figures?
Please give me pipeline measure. -0.43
